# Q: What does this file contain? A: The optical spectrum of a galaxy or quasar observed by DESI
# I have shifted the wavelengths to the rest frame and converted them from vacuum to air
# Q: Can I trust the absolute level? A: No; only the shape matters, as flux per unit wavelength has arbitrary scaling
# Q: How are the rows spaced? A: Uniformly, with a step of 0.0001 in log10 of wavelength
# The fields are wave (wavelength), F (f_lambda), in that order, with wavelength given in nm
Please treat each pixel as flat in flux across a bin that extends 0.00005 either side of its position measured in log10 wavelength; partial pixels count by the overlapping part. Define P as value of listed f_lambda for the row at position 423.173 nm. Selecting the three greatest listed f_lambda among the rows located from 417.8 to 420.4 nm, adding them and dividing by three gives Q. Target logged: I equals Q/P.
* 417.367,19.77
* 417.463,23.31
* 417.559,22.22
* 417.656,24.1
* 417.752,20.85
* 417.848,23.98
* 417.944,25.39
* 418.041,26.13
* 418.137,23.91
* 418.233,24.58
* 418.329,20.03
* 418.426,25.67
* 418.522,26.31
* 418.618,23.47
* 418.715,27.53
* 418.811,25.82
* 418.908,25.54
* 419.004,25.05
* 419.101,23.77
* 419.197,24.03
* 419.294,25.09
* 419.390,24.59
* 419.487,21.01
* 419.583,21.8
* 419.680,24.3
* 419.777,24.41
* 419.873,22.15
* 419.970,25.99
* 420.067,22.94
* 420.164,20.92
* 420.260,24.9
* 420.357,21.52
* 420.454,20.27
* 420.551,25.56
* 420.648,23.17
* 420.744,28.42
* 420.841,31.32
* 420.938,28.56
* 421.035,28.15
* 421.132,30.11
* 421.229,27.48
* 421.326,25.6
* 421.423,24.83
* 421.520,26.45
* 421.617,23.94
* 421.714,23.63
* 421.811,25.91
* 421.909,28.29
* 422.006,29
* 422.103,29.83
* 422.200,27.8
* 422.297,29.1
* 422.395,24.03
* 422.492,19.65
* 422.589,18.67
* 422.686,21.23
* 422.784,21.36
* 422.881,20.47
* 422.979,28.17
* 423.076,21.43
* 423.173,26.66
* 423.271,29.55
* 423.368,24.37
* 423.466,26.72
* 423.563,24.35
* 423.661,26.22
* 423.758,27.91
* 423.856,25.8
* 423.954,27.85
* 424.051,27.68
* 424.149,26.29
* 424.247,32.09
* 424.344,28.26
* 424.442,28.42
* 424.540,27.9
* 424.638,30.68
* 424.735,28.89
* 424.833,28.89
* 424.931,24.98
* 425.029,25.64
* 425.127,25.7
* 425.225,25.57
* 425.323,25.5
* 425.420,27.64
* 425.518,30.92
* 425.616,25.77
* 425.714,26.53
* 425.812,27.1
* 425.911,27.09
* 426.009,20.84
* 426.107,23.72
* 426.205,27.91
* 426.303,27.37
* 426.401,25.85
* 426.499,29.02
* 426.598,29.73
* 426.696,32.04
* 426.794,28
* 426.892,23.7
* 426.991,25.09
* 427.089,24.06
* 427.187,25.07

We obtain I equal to 1.00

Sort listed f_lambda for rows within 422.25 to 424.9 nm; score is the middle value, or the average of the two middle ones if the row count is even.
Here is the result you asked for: 26.7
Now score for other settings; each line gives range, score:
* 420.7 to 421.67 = 27.8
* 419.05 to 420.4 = 23.9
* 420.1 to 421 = 24.9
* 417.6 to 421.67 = 24.7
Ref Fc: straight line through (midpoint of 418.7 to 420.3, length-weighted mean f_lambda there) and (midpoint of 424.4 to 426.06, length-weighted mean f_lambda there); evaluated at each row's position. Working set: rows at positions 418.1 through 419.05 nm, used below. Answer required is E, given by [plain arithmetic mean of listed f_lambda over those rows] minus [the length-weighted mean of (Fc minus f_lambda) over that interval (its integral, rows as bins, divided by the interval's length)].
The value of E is 26.0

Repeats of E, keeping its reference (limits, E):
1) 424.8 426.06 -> 25.6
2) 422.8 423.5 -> 24.6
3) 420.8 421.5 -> 31.0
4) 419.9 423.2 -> 25.2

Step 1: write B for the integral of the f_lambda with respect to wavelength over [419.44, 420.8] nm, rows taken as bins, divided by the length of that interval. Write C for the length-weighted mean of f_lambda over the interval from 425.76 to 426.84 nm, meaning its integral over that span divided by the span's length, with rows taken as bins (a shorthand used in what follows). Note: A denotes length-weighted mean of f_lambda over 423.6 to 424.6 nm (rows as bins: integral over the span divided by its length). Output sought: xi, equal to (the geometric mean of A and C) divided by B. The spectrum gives 1.17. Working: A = 27.8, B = 23.4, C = 27.1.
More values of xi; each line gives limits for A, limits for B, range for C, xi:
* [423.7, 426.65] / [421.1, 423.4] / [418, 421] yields 1.02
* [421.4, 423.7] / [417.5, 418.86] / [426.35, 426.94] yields 1.09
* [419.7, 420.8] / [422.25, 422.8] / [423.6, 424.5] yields 1.15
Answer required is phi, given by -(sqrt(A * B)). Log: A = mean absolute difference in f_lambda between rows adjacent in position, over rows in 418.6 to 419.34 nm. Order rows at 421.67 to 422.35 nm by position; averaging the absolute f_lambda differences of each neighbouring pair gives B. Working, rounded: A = 1.3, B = 1.59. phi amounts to -1.44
